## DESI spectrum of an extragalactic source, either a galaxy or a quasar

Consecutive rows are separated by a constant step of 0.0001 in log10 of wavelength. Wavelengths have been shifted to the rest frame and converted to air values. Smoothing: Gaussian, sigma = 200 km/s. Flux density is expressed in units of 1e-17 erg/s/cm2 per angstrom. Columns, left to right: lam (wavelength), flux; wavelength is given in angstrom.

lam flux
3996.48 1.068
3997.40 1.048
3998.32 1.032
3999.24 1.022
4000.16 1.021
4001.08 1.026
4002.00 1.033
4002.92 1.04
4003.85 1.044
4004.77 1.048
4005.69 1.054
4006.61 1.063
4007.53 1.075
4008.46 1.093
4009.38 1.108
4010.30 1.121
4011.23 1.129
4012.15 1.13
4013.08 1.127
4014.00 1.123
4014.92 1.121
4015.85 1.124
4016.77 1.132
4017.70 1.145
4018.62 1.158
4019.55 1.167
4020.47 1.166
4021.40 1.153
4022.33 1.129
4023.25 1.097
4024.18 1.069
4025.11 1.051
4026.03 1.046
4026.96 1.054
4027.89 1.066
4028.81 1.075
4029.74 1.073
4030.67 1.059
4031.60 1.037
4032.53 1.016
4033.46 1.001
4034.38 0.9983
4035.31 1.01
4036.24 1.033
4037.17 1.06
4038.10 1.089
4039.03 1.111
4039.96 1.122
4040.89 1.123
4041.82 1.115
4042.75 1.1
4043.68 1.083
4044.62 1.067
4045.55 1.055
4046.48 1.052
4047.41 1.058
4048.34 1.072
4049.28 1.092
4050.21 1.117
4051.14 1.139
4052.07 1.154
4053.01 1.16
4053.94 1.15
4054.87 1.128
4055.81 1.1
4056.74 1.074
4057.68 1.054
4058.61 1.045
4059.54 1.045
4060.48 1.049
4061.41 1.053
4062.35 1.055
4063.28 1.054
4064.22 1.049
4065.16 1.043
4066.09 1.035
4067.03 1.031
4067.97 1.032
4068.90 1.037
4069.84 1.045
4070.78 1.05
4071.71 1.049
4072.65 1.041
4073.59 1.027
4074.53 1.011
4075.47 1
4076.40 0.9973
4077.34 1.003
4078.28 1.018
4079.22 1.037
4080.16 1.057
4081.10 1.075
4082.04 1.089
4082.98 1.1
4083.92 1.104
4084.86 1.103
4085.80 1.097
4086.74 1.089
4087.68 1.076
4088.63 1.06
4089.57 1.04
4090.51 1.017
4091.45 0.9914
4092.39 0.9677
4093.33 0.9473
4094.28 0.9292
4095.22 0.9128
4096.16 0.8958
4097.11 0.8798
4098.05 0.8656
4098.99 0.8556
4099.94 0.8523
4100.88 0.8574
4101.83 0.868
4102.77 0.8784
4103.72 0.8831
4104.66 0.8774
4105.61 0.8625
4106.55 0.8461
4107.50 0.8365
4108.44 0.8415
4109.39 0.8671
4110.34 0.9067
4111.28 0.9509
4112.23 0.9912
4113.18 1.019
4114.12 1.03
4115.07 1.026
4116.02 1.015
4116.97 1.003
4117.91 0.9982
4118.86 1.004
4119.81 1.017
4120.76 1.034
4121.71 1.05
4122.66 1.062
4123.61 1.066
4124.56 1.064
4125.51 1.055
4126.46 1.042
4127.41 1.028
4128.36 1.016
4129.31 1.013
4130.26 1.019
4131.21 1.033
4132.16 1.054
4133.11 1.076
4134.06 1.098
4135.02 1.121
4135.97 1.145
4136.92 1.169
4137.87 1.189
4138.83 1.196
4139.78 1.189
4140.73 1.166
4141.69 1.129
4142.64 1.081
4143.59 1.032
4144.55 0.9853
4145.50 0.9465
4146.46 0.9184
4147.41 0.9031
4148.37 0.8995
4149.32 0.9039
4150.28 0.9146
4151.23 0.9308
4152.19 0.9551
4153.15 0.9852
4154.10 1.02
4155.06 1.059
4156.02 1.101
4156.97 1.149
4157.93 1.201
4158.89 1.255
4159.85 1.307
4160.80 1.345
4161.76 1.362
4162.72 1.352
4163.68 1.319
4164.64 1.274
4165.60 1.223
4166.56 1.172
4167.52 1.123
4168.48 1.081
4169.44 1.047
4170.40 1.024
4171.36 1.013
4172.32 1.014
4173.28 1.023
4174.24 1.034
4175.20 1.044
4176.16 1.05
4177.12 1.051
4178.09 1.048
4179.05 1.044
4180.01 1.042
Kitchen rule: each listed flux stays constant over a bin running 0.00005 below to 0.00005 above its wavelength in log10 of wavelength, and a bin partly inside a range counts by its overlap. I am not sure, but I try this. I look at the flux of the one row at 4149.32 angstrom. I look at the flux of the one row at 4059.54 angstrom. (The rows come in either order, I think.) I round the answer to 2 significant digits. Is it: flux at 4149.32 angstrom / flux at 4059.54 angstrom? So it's 0.86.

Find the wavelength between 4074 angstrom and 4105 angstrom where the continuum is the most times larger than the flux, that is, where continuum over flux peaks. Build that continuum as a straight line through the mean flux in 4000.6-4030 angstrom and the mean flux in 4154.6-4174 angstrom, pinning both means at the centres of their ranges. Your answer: 4099.94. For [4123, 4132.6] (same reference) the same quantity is 4129.31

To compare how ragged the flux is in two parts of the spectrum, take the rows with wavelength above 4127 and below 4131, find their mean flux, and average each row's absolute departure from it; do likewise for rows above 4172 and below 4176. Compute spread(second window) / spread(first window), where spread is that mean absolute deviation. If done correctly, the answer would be 2.3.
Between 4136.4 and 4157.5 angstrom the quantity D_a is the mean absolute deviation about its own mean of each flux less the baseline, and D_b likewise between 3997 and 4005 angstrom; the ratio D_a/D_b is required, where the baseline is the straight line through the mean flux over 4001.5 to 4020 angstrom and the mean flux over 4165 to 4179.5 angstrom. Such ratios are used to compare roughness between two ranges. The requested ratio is 10.4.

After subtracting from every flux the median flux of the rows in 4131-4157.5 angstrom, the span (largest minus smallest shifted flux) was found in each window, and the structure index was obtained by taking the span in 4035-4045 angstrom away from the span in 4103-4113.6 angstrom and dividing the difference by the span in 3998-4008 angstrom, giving 1.3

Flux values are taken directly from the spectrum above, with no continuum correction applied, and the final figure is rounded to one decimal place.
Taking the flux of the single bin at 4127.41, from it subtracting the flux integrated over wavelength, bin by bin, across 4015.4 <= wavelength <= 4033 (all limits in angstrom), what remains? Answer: -18.3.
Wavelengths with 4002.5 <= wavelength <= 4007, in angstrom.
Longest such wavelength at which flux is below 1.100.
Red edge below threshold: 4006.61 angstrom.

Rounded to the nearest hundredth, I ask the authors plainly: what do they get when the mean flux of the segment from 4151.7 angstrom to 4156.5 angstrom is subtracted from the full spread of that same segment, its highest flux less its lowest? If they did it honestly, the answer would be -0.88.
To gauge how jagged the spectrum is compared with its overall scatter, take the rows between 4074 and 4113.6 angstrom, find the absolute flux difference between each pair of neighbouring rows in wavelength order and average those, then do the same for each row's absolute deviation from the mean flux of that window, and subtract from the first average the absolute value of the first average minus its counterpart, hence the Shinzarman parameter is -0.050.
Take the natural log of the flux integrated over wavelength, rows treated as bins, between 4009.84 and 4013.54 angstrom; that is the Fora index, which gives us 1.43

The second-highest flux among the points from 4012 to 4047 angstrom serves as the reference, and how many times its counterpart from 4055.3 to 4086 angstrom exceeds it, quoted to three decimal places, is 0.946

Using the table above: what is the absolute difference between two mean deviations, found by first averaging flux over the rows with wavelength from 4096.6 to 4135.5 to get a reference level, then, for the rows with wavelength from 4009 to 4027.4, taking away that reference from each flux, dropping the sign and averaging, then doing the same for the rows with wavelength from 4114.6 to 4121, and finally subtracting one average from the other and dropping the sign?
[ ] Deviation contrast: 0.10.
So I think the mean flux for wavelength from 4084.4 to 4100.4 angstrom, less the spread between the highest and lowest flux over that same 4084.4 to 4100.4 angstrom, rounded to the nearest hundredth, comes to 0.72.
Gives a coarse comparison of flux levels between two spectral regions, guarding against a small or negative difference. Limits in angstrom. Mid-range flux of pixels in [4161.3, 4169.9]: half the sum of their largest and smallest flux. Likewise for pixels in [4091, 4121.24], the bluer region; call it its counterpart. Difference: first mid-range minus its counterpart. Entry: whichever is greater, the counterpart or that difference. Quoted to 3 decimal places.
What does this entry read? 0.935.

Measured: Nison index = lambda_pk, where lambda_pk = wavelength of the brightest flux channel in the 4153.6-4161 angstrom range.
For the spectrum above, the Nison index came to 4160.80 angstrom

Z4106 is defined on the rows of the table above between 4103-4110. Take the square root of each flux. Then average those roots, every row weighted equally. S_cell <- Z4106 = 0.93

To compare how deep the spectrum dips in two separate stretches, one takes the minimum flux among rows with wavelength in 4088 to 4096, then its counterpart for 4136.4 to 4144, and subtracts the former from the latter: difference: 0.12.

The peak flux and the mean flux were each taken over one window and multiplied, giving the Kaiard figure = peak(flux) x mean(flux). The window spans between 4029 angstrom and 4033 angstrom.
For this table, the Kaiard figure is 1.12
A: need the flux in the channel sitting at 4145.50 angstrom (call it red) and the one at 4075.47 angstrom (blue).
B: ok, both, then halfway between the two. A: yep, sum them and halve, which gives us 0.97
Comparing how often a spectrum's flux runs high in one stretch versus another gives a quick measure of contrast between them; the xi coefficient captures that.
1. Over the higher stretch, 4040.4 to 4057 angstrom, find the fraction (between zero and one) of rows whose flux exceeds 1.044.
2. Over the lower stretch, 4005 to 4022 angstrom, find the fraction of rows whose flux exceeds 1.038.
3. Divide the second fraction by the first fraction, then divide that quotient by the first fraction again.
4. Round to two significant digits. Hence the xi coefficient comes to 1.0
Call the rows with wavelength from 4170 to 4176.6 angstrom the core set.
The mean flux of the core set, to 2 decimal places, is 1.03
